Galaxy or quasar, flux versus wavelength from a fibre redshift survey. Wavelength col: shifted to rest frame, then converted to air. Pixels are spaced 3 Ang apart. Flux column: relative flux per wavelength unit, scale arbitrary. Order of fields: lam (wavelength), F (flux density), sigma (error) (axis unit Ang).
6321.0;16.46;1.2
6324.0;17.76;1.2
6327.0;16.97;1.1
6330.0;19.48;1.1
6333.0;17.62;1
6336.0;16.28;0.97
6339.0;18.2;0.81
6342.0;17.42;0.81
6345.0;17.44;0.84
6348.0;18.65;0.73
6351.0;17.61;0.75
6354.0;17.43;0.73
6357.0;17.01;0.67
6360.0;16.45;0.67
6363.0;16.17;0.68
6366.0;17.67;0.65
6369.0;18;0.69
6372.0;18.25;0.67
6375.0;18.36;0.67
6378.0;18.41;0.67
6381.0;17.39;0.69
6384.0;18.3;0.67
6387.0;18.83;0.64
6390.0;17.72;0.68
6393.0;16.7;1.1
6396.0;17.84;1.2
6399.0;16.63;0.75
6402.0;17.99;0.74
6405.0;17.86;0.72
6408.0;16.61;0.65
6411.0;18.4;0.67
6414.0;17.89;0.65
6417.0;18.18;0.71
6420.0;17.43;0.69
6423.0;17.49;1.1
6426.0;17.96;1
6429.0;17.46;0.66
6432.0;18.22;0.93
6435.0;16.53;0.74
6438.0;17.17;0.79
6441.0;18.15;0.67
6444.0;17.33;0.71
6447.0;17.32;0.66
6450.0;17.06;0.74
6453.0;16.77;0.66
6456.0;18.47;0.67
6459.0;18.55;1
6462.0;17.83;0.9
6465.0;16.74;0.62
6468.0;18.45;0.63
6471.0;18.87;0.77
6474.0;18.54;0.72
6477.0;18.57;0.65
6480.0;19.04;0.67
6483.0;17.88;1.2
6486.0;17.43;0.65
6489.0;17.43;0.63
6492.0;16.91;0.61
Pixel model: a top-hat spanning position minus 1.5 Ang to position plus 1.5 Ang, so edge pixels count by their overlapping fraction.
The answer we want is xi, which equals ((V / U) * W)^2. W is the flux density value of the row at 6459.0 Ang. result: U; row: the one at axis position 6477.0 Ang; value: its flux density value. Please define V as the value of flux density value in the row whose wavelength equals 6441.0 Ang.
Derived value 329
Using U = 18.57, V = 18.15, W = 18.55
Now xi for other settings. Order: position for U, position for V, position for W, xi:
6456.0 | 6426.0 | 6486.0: 287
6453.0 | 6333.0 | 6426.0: 356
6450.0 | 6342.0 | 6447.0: 313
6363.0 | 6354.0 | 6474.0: 399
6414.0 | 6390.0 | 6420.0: 298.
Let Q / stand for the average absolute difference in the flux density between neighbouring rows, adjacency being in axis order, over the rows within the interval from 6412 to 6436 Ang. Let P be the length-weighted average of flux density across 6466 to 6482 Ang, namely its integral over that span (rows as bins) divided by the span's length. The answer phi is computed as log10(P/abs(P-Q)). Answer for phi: 0.015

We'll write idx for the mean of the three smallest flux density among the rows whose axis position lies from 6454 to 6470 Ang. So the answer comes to 17.7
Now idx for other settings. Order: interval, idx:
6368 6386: 17.9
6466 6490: 17.6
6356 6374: 16.5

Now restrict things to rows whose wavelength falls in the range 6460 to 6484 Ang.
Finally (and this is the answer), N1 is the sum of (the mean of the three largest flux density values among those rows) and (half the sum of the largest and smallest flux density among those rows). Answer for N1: 36.7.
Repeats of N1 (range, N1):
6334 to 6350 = 35.6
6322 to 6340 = 36.4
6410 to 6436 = 35.7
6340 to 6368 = 35.4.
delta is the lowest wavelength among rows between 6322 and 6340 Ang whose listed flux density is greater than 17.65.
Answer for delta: 6324.0 Ang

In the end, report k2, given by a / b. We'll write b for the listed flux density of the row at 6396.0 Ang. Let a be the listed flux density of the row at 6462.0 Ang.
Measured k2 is 1.00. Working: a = 17.83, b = 17.84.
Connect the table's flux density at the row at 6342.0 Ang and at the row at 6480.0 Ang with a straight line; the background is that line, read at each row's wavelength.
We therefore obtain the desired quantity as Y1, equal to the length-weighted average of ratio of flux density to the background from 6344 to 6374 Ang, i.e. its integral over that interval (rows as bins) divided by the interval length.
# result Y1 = 0.99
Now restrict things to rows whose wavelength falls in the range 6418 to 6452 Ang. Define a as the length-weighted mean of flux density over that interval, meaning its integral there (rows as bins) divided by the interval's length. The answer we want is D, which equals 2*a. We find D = 34.93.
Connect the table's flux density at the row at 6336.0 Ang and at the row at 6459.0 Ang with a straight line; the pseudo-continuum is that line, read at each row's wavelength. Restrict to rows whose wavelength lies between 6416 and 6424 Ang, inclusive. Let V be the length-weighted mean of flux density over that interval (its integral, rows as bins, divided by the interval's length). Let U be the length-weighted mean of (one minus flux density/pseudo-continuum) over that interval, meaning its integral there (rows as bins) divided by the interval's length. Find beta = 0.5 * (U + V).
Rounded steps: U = 0.01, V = 17.7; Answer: 8.85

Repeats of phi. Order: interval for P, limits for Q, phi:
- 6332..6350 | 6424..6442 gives 0.023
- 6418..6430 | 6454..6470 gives 0.023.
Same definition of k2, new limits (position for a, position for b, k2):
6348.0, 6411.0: 1.01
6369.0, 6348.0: 0.97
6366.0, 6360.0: 1.07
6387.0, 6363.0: 1.16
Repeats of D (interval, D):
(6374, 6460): 35.36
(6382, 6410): 35.24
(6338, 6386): 35.36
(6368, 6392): 36.26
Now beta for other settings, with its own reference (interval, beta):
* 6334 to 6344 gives 8.63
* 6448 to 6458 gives 8.77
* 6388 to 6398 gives 8.72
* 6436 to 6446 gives 8.76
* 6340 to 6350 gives 8.88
